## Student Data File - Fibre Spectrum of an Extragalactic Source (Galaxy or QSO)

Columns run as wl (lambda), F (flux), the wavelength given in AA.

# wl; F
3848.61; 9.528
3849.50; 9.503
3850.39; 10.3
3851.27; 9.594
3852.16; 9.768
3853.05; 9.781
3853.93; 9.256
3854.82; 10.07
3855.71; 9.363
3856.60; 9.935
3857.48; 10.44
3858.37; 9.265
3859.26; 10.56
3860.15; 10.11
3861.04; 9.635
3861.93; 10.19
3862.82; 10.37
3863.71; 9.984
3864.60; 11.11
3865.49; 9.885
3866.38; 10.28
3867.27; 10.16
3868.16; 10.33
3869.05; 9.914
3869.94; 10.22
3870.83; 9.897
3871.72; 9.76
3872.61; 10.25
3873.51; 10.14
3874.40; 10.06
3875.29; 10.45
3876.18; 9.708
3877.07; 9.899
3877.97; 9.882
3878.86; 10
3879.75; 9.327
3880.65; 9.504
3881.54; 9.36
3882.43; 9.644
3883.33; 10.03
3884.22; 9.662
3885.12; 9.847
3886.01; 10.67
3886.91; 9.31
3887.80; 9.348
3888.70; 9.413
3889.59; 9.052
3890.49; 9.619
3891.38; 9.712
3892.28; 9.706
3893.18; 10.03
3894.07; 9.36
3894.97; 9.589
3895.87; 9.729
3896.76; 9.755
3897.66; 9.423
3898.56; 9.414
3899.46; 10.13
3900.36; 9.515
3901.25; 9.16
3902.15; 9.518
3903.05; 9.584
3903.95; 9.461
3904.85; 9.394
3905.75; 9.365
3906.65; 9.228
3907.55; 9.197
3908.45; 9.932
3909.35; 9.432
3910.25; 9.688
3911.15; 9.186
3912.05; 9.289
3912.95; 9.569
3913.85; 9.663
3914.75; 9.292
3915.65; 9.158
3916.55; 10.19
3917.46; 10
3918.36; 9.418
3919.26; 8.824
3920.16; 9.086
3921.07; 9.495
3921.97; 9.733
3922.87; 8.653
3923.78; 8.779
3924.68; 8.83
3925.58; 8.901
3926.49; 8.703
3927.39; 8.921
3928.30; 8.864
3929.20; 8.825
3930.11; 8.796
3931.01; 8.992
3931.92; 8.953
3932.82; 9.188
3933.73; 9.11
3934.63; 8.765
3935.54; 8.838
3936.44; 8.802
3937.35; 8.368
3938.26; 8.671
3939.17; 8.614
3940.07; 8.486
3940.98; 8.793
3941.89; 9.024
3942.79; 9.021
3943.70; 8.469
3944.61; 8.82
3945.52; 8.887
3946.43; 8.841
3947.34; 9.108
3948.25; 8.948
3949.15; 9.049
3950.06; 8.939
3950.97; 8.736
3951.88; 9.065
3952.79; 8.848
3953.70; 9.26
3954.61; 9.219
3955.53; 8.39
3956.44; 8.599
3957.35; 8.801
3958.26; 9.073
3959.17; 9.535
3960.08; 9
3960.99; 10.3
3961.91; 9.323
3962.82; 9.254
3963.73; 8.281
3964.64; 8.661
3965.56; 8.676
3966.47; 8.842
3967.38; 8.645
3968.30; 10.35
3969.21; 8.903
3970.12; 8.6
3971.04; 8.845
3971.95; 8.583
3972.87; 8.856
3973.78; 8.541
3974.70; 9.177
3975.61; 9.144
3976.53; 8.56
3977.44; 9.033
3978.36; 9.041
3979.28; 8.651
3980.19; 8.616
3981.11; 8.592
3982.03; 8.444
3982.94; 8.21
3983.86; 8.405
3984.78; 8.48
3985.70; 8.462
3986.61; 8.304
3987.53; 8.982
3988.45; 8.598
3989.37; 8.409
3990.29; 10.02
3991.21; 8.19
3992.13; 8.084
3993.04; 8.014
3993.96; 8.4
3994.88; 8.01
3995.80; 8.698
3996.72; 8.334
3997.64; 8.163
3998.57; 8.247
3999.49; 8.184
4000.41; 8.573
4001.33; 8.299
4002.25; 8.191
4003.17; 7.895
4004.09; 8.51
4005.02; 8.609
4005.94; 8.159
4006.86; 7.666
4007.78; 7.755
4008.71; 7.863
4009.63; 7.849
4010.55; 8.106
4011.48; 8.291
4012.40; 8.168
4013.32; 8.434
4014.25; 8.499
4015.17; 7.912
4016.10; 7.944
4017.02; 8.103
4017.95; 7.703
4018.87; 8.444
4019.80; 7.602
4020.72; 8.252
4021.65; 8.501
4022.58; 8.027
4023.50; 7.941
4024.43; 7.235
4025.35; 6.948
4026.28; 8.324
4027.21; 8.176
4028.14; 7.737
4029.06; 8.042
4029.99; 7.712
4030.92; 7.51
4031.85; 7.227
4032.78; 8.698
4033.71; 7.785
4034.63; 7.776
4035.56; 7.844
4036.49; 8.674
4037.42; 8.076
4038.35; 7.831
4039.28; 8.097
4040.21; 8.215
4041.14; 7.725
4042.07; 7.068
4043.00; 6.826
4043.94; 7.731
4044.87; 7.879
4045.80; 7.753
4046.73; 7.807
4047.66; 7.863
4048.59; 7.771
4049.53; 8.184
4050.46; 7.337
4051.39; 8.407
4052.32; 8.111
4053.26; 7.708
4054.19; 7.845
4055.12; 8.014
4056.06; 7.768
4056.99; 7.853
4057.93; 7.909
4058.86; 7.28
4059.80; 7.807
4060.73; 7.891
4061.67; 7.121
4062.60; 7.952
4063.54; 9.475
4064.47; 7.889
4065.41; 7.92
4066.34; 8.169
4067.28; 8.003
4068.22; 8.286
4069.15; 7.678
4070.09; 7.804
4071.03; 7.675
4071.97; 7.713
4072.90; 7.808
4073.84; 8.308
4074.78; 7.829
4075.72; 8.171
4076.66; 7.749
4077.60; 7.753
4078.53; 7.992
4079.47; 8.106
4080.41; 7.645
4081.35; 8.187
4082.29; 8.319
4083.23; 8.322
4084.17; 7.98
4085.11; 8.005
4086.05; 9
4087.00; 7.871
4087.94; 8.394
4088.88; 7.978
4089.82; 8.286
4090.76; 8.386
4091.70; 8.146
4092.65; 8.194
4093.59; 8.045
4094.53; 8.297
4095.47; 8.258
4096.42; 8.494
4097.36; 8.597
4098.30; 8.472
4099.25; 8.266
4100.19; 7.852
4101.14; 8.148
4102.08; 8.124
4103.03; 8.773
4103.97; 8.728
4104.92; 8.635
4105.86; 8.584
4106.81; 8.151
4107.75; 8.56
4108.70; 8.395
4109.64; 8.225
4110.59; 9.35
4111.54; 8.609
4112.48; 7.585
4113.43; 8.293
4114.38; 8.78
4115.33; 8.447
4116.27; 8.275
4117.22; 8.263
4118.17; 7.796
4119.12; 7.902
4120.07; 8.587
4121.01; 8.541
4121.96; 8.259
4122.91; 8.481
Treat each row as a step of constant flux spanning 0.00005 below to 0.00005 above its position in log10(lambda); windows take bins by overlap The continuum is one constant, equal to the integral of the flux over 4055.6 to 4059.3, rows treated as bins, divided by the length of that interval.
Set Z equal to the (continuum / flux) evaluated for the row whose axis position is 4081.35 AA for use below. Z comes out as 0.94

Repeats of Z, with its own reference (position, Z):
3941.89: 0.85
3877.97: 0.78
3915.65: 0.84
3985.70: 0.91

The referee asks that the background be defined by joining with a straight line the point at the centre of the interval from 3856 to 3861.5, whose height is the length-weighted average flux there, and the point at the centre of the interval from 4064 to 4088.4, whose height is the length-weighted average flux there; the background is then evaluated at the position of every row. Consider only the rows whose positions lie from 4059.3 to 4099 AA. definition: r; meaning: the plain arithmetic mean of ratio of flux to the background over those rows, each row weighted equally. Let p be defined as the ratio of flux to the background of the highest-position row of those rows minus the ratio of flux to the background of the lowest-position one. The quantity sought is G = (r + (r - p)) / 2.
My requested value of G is 0.95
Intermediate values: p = 0.13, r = 1.01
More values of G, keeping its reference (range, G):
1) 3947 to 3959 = 0.97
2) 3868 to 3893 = 1.02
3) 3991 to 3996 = 0.91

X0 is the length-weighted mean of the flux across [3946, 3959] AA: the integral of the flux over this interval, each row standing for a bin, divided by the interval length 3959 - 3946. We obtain 8.9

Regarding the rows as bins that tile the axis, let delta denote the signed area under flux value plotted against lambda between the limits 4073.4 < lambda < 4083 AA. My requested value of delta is 77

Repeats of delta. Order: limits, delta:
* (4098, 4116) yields 152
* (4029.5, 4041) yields 91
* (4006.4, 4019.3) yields 104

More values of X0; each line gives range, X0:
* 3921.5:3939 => 8.9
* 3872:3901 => 9.7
